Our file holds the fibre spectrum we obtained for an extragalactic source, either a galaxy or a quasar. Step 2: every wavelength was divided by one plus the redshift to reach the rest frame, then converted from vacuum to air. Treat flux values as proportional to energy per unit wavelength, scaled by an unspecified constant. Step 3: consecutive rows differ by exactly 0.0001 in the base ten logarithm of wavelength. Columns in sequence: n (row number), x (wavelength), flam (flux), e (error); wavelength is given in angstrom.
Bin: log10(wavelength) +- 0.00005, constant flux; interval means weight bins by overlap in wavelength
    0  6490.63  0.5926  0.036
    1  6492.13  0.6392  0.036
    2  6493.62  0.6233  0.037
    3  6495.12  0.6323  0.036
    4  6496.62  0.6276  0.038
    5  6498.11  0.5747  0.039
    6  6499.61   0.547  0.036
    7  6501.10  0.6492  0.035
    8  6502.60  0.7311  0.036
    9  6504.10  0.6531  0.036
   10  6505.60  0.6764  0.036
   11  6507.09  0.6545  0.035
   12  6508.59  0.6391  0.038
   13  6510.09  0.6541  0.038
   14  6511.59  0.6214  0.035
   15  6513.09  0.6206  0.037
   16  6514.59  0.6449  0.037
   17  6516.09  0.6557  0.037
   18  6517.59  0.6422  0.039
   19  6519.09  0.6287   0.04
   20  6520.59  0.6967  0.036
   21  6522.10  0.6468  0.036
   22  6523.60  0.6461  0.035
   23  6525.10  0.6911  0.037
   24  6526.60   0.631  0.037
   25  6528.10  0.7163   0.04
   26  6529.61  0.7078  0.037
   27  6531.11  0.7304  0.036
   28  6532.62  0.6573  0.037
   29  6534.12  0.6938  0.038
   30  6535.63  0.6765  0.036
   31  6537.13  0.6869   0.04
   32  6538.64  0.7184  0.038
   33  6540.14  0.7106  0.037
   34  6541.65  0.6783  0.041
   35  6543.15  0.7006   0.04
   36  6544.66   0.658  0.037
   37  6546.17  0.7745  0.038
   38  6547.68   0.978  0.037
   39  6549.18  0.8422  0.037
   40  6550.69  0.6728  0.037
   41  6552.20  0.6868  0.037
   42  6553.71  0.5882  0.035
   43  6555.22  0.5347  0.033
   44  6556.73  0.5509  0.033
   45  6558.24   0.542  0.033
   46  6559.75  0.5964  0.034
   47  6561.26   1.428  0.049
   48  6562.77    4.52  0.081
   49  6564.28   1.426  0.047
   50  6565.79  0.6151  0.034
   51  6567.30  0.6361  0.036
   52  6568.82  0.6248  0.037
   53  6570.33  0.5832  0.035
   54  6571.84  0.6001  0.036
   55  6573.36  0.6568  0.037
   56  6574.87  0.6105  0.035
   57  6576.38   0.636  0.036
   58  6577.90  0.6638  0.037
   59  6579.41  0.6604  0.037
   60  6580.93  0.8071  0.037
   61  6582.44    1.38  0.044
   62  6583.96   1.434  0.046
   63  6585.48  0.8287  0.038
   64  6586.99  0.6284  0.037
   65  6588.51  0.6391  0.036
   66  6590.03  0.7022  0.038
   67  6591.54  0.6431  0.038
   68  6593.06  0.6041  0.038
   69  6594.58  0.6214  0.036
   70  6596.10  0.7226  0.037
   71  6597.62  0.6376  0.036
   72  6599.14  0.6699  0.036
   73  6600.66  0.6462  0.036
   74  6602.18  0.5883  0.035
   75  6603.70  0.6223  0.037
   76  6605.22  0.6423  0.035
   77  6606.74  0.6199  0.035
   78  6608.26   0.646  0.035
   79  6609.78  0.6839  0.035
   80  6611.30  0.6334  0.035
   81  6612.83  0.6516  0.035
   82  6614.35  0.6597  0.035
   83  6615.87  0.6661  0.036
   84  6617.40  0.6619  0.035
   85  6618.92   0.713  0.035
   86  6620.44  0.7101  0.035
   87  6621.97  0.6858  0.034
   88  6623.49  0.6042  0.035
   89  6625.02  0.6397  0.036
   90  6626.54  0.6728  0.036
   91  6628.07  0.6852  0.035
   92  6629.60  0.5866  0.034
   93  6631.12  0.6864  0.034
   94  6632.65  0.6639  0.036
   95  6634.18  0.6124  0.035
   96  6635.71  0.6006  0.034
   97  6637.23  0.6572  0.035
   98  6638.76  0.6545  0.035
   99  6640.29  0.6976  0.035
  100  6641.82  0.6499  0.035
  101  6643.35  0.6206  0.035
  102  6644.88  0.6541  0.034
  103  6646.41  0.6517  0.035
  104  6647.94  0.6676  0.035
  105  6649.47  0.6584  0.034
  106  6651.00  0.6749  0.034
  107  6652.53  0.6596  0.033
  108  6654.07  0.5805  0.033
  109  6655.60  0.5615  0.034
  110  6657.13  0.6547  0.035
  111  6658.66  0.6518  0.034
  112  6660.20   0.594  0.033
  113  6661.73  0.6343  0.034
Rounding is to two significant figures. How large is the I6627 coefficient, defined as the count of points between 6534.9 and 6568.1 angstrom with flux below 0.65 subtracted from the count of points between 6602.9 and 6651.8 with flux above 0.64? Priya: 16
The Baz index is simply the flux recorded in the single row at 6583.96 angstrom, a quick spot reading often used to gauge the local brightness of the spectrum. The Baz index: 1.434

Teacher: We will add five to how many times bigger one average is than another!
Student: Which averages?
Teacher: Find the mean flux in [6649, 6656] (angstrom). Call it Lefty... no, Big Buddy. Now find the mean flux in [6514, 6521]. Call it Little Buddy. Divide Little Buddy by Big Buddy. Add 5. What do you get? 6.04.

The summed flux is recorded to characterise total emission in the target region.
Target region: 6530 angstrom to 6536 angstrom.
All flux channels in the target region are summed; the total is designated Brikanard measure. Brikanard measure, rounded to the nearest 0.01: 2.76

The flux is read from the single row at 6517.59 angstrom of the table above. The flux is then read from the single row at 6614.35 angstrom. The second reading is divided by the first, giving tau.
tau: 1.03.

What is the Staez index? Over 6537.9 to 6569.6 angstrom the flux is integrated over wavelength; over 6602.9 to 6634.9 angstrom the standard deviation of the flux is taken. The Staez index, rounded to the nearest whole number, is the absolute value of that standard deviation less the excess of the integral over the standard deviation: 29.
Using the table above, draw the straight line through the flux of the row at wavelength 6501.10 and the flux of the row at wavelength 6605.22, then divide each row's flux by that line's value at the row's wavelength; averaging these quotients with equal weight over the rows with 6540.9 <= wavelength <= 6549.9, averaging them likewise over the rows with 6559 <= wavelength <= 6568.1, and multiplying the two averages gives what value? 2.8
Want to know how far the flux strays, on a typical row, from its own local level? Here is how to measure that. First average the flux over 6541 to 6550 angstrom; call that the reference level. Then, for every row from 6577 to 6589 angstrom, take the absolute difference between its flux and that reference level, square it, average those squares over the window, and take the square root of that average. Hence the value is 0.33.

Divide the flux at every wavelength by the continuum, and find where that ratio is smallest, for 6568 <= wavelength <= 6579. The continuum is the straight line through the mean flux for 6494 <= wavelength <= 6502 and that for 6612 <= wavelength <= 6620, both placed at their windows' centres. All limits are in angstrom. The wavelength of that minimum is 6570.33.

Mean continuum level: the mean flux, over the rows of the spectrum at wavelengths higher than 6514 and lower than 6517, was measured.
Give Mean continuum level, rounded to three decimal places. 0.650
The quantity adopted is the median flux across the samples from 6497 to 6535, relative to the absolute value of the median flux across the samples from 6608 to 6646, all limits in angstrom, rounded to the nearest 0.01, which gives 0.99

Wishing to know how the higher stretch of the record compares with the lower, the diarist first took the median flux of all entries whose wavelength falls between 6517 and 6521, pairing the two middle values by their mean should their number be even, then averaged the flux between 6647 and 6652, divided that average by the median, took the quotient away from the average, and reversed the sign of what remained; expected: 0.37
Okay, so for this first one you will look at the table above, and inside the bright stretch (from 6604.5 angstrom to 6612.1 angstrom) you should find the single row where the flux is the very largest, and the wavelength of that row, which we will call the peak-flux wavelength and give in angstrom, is 6609.78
